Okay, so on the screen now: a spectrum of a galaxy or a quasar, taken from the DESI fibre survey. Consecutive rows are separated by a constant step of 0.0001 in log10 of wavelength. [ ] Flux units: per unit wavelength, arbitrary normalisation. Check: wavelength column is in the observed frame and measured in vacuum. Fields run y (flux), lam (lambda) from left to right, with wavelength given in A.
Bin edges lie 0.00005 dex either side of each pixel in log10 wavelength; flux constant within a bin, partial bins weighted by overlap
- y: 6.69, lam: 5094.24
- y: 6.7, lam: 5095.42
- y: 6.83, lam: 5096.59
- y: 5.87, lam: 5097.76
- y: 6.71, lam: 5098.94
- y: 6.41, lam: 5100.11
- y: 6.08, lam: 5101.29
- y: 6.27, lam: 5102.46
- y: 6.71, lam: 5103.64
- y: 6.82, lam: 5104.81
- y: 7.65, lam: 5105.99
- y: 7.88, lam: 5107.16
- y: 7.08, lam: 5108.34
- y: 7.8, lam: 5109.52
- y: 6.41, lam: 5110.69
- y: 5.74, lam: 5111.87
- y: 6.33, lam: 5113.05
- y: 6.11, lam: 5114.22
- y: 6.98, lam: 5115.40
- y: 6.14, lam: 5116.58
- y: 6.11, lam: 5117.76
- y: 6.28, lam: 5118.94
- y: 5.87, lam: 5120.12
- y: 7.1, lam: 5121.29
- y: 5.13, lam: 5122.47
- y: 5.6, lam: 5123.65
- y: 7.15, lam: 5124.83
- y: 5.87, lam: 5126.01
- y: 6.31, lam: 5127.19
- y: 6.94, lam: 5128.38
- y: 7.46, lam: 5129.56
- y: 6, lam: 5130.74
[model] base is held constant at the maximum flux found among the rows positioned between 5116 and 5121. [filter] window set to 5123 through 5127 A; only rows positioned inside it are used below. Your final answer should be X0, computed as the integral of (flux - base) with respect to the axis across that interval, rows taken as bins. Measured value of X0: -0.3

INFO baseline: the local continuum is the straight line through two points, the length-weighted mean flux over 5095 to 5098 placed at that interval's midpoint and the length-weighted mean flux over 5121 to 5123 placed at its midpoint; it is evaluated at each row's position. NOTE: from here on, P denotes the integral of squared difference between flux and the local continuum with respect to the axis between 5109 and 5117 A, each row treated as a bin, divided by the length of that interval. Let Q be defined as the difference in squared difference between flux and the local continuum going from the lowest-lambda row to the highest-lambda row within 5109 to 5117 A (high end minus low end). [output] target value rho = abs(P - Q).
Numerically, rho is 2.8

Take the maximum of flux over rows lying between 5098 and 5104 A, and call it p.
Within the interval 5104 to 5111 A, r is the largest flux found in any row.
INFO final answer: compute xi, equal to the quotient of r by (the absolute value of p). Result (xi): 1.17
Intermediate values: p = 6.71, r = 7.88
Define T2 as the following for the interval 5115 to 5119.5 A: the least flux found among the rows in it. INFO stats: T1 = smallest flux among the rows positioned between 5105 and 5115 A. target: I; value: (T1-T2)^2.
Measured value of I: 0.1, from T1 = 5.74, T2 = 6.11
